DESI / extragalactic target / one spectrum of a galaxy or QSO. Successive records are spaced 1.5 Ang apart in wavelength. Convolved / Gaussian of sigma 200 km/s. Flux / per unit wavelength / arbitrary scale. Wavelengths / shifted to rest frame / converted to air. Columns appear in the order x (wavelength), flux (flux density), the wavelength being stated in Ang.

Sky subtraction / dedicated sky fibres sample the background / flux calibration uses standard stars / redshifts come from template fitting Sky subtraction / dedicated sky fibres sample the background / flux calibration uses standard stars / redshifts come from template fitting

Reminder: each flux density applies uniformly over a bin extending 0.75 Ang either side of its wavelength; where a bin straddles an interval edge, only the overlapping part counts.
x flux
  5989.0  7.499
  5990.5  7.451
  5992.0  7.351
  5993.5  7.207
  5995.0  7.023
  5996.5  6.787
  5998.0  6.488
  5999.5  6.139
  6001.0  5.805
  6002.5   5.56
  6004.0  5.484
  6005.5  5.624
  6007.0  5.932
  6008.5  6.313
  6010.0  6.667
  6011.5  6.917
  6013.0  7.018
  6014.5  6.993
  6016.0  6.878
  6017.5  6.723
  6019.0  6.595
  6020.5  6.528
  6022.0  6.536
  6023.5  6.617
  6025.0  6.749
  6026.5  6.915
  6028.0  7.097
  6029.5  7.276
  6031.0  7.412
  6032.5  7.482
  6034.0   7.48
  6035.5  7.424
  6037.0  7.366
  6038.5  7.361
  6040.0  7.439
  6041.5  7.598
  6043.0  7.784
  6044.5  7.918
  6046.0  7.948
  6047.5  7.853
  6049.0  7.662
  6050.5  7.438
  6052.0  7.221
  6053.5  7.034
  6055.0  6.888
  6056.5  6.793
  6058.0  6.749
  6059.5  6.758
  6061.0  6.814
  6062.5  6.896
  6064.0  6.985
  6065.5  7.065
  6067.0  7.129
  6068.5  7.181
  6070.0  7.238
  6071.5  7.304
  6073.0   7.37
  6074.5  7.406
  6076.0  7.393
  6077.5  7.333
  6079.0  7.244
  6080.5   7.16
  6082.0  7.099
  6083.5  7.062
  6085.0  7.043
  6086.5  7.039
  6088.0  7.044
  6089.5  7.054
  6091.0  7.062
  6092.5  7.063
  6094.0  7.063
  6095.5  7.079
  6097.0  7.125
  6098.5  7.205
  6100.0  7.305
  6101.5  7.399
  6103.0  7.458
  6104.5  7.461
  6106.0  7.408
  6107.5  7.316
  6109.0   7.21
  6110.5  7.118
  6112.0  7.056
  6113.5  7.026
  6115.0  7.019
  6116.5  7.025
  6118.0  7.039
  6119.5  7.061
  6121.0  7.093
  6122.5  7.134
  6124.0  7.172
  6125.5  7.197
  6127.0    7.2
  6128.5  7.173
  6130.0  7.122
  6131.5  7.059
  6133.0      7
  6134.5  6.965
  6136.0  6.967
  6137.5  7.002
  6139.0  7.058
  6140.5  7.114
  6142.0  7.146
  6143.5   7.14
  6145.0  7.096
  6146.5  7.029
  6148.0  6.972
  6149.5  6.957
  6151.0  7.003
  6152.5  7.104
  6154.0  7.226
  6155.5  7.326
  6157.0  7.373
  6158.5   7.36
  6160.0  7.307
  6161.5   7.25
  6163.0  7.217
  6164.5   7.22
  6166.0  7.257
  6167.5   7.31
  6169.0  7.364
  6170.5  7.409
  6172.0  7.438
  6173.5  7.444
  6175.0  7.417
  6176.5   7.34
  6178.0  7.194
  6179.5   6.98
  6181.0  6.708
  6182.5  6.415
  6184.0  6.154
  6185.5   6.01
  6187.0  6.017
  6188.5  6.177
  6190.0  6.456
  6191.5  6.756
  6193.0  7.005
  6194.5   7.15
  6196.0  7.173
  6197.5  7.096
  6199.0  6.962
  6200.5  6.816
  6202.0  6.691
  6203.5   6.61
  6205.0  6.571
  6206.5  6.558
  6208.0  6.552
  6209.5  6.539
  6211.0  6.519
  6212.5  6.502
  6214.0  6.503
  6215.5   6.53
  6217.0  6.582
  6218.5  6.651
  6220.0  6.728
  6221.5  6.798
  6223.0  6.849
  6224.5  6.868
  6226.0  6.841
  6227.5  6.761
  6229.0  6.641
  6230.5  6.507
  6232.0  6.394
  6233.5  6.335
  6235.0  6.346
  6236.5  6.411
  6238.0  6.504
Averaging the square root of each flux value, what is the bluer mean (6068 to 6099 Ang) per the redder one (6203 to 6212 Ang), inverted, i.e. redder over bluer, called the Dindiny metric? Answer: 0.96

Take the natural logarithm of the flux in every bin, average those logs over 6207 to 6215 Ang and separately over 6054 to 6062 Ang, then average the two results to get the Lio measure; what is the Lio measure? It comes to 1.90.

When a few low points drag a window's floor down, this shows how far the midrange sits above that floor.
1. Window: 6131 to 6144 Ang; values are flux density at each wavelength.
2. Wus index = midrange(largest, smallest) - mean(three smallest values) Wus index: 0.078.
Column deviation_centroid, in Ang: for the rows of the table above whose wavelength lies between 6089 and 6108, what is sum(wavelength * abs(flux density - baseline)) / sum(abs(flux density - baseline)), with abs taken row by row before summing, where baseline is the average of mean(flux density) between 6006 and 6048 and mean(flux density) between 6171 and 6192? 6101.1 Ang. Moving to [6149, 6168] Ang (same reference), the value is 6159.9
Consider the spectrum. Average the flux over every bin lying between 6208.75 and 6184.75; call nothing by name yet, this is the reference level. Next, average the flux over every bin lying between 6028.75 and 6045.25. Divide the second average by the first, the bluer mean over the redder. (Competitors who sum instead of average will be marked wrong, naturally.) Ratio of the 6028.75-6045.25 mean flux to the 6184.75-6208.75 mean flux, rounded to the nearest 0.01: 1.13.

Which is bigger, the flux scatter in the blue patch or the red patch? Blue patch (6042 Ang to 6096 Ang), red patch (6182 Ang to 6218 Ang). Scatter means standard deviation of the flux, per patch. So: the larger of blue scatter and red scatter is 0.32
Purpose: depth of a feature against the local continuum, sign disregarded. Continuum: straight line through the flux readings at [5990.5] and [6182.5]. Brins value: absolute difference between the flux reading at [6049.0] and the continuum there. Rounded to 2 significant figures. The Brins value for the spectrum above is 0.53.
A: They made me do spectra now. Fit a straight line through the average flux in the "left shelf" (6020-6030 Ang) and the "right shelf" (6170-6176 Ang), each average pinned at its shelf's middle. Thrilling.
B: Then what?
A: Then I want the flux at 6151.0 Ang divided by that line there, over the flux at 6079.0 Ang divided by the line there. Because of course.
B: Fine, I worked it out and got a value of 0.928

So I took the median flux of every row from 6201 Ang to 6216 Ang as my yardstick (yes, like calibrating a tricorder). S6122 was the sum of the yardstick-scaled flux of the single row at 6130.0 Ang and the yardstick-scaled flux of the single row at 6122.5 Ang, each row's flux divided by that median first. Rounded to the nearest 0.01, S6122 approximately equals 2.18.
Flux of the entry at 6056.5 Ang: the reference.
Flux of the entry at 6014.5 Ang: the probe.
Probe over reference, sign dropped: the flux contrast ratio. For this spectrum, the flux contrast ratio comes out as 1.03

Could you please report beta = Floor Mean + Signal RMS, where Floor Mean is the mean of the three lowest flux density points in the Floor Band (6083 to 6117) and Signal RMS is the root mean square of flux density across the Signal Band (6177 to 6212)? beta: 13.7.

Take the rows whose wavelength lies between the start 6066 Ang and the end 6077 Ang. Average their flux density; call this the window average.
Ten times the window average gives 73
